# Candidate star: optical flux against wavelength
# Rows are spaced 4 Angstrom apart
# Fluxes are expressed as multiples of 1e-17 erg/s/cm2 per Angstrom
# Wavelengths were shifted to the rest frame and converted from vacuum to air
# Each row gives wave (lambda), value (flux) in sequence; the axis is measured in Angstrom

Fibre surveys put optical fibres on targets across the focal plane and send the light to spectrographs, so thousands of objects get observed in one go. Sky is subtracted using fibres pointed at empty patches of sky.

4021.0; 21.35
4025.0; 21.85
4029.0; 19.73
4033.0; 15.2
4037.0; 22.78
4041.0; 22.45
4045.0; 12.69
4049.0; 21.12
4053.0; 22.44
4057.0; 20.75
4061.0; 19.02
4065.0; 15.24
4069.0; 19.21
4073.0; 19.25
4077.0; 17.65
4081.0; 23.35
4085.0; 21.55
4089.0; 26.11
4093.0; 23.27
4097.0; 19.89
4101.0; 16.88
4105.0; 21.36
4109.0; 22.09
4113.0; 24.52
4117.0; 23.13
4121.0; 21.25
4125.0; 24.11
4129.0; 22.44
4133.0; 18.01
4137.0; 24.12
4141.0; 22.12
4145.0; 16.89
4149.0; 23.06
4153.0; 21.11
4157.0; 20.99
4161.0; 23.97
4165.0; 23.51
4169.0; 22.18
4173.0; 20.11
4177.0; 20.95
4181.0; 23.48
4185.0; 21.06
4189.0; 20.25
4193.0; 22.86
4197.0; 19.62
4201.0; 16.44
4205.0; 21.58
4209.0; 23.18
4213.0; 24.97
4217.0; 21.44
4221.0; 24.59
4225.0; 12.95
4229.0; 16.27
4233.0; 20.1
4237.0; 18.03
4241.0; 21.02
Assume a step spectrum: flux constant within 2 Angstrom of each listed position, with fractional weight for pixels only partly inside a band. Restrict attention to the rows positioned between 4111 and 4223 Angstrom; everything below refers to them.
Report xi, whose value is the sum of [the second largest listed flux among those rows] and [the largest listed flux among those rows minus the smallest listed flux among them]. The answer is 33.1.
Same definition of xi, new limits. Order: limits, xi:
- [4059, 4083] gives 27.4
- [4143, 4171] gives 30.6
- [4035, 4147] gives 37.9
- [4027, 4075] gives 32.5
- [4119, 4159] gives 31.3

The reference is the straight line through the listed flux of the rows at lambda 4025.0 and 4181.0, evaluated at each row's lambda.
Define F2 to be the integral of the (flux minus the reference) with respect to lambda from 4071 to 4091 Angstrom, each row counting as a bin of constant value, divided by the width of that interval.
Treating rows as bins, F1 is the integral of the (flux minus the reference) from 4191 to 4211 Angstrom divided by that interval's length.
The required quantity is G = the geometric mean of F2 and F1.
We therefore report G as 1.6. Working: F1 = -3.0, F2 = -0.9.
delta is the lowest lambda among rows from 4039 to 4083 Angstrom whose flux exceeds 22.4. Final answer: 4041.0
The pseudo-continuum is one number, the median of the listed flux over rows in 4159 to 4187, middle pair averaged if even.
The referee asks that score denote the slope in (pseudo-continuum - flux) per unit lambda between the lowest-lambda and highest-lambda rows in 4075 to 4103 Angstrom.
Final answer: 0.032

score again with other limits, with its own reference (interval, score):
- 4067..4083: -0.345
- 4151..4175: 0.050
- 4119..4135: 0.270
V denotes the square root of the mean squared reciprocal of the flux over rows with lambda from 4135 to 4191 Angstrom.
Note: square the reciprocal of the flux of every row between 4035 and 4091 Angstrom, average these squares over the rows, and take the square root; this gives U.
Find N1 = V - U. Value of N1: -0.0053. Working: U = 0.0520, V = 0.0467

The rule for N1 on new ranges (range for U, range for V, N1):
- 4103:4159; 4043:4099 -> 0.0057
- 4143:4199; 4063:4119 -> 0.0021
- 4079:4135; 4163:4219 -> 0.0008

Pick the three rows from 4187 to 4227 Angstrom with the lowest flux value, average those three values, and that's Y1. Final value 16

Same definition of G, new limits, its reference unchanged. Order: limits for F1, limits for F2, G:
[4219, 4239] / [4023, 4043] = 2.9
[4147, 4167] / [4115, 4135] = 0.9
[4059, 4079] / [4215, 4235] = 4.5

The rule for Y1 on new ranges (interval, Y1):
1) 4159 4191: 20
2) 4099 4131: 20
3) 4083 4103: 19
